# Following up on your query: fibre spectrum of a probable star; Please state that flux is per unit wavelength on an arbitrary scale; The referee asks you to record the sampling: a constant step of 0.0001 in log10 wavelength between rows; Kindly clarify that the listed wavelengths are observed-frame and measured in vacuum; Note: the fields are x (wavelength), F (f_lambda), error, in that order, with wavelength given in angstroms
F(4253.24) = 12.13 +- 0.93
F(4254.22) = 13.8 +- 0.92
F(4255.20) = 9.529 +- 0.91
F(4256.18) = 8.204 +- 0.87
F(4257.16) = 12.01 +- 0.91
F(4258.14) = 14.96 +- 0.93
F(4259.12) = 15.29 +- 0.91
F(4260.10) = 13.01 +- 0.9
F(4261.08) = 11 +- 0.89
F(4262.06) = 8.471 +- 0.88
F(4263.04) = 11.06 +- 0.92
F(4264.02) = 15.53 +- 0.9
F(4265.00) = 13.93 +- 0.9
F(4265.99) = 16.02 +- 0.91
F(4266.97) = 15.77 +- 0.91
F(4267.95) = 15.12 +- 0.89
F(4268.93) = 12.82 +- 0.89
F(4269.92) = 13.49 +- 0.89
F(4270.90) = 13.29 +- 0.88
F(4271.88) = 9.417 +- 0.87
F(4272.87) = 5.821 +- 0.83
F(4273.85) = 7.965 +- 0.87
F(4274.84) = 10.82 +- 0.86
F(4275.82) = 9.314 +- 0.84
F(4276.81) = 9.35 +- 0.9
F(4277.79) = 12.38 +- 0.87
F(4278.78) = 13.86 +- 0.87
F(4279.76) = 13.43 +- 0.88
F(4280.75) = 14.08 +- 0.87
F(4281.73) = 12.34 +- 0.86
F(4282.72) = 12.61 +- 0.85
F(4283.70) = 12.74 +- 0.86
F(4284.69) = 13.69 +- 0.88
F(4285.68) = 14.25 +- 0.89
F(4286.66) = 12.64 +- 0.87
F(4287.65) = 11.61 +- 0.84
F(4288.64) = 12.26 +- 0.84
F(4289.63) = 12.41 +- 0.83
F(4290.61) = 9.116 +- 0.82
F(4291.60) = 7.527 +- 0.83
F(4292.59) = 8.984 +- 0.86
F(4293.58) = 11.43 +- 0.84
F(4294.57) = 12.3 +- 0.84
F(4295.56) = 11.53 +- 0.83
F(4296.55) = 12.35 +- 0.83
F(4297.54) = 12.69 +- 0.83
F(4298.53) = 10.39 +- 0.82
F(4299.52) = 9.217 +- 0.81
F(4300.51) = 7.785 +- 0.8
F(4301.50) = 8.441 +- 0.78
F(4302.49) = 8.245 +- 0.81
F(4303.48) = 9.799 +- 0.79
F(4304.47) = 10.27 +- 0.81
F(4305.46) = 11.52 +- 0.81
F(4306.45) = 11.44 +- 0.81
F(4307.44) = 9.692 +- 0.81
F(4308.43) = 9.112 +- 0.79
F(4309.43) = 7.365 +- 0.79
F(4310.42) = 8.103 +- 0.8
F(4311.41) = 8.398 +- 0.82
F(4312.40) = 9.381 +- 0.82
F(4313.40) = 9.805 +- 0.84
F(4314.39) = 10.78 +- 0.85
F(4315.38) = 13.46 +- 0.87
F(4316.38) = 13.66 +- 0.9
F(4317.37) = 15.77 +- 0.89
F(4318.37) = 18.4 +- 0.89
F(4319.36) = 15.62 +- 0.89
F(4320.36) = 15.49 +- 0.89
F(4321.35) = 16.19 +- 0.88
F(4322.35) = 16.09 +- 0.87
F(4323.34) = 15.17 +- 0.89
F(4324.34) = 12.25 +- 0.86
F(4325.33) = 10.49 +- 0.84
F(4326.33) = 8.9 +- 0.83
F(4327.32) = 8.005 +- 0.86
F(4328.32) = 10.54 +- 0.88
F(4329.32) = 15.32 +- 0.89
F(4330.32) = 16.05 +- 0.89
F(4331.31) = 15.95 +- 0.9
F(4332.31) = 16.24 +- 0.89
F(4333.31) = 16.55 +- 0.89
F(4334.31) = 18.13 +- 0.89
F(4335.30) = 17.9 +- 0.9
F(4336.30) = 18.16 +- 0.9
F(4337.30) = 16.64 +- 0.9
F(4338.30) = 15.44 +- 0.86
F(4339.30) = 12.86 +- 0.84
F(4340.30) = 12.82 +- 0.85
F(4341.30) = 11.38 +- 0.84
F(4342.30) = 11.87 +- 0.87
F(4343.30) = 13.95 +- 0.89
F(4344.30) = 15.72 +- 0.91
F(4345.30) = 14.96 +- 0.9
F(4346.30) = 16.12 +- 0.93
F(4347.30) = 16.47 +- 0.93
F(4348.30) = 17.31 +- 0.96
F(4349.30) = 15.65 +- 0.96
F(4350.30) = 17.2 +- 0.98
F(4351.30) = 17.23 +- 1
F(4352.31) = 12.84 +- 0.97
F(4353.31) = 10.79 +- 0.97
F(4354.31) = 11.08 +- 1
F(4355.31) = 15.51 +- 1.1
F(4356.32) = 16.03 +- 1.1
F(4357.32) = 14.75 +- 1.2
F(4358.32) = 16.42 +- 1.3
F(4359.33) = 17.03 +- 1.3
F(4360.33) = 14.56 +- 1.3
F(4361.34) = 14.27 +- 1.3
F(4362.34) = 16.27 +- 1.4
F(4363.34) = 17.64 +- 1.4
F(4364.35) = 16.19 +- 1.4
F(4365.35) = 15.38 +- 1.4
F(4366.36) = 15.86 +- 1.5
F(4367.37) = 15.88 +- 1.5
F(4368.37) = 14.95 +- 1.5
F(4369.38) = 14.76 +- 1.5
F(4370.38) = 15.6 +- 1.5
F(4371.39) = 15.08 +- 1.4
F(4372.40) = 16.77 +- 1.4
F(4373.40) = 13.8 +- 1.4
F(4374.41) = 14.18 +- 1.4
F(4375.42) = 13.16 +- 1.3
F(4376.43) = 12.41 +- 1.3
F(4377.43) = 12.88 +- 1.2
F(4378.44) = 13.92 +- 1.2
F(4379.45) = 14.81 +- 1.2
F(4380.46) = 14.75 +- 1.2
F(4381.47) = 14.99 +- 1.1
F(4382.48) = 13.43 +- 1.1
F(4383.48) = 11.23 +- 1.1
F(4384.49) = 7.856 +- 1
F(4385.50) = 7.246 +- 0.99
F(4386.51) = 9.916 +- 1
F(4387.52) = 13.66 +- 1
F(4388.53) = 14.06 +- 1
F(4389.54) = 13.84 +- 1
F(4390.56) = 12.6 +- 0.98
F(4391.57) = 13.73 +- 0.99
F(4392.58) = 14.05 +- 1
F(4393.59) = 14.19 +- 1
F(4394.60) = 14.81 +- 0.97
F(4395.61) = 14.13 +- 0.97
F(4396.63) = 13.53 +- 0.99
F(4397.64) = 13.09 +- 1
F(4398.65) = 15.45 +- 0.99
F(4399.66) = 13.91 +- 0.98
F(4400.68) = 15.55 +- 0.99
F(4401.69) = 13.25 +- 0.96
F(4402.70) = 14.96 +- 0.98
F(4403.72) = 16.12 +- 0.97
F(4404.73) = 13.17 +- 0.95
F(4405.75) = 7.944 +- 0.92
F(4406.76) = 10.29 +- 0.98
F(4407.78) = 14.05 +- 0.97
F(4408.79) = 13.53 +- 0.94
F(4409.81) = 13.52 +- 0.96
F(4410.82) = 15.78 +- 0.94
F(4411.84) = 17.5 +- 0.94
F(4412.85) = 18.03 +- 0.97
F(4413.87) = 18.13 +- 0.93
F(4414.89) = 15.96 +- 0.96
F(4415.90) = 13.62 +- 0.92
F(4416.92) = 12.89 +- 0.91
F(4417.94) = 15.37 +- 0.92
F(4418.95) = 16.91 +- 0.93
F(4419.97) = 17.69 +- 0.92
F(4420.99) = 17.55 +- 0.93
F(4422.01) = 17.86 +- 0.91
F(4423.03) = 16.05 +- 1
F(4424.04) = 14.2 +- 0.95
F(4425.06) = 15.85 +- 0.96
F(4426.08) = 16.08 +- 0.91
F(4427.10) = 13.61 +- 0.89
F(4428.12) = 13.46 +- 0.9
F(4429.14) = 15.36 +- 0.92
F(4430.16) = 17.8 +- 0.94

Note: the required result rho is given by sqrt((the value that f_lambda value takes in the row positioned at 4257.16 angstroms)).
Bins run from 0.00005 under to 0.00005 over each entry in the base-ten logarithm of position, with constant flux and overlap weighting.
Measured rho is 3.5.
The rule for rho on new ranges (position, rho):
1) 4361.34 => 3.8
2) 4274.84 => 3.3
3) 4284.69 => 3.7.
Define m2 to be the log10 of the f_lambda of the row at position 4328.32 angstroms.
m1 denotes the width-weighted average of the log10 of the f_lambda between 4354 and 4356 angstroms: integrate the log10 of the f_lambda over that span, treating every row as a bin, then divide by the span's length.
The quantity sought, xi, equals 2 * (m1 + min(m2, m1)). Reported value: 4.3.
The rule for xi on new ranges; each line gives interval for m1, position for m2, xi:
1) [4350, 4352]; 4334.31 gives 4.9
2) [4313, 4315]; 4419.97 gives 4.1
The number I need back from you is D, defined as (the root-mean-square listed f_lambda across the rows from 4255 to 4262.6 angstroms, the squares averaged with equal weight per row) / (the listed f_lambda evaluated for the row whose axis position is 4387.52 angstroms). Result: 0.87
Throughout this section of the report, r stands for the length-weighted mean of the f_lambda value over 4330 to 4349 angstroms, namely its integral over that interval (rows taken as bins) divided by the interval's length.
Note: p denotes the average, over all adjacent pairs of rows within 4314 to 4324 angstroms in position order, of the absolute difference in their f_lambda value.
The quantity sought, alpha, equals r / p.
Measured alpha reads 11.4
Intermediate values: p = 1.4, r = 15.5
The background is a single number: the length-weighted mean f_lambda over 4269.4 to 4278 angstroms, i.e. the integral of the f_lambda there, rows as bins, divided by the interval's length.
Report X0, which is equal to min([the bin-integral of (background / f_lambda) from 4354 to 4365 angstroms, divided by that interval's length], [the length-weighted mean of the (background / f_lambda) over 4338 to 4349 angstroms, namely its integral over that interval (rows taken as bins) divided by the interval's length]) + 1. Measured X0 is 1.66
